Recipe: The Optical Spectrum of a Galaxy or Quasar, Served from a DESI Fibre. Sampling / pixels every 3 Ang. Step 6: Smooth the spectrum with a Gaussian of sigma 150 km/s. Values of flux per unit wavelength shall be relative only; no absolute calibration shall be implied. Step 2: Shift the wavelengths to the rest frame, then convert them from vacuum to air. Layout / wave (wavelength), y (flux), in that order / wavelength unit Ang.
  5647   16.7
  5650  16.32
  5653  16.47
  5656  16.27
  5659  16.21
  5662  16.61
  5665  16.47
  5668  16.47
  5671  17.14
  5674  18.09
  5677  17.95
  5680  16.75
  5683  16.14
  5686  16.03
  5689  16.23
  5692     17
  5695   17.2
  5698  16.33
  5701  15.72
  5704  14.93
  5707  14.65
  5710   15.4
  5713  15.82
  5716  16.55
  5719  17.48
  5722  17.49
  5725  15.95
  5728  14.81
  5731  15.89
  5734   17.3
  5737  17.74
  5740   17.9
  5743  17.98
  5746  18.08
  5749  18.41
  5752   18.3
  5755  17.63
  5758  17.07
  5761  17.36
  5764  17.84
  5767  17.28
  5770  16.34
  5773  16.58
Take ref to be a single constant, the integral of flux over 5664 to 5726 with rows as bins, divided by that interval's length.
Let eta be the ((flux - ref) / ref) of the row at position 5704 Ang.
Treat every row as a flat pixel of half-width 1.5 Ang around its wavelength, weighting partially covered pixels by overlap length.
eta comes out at -0.09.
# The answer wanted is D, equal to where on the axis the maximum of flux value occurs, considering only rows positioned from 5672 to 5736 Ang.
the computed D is 5674 Ang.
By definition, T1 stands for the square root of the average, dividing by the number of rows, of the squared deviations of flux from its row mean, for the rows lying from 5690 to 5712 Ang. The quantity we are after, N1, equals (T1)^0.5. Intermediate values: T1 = 0.92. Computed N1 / 0.96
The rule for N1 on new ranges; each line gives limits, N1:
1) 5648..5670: 0.36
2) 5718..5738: 1.02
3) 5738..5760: 0.65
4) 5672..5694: 0.89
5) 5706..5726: 0.99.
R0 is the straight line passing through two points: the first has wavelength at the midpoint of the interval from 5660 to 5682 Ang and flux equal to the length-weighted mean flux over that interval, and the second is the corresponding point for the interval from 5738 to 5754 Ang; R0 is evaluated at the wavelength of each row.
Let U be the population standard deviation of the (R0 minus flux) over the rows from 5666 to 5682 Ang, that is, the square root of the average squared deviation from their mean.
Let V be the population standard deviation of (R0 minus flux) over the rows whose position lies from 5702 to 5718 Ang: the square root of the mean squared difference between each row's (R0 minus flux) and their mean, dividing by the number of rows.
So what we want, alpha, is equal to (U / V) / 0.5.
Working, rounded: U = 0.6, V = 0.62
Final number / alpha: 2.0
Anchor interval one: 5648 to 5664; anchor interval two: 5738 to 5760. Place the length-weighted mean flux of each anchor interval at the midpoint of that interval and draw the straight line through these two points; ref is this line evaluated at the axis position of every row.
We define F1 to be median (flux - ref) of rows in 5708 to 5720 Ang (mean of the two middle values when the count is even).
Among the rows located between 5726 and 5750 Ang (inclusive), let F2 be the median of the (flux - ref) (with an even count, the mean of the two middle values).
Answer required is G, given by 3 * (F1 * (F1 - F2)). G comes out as 4.3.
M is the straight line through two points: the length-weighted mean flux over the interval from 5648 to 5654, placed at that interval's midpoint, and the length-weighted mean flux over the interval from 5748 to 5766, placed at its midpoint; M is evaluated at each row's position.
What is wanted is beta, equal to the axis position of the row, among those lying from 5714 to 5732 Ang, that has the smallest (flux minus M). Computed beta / 5728 Ang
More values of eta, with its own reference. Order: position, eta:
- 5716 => 0.00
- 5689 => -0.01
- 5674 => 0.10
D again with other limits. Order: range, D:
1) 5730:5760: 5749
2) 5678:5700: 5695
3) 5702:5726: 5722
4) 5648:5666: 5662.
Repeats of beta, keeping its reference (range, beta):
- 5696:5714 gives 5707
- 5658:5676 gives 5659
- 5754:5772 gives 5770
